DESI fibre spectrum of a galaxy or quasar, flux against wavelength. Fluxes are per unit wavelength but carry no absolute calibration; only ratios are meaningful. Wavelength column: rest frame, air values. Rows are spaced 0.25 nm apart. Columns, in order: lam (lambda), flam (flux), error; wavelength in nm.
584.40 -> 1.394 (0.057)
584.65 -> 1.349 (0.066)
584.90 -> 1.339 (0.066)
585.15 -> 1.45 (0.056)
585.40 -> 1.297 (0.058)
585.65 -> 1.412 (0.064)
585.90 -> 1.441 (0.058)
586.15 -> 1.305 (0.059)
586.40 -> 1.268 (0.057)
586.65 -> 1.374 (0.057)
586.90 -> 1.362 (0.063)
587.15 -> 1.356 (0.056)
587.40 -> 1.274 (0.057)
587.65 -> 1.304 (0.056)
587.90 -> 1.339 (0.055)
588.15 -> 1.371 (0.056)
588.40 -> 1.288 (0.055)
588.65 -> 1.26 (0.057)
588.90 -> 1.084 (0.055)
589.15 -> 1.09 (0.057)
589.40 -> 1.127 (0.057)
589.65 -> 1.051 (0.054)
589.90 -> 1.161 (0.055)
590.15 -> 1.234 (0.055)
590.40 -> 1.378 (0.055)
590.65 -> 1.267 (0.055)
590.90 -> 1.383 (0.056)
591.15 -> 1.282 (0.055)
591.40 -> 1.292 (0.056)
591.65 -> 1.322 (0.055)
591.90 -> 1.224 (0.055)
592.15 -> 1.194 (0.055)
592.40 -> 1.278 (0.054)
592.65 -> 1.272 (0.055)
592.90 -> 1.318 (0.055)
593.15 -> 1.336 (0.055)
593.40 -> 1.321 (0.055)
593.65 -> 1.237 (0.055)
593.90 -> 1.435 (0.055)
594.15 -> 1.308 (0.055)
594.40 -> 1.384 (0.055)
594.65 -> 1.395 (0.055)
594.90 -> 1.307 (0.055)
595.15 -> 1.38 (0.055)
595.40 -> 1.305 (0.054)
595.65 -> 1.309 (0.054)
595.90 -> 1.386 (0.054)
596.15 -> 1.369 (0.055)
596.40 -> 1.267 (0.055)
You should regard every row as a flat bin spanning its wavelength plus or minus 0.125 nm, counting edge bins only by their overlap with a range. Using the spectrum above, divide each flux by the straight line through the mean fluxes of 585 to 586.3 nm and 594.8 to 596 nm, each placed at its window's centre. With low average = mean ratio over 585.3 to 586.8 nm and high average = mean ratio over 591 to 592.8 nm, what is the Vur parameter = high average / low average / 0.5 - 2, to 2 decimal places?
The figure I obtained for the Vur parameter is -0.09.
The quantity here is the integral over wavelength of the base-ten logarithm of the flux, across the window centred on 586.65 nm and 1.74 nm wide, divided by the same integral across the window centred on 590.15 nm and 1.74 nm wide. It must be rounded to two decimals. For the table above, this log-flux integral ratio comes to 1.45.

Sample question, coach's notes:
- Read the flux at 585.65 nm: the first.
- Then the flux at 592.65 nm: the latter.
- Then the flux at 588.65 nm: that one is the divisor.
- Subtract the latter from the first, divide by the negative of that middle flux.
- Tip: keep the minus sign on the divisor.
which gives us -0.11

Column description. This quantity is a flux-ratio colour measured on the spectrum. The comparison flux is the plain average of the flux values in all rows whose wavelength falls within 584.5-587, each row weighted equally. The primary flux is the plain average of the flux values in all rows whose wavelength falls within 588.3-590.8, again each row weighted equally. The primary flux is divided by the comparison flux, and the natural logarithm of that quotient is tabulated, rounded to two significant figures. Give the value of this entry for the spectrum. -0.13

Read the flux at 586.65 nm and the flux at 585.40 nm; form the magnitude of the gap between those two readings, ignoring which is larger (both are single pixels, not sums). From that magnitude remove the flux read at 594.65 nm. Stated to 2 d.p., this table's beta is -1.32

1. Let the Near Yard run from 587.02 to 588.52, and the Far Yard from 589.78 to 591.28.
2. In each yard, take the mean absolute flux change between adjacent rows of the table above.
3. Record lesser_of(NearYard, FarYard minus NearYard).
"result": 0.052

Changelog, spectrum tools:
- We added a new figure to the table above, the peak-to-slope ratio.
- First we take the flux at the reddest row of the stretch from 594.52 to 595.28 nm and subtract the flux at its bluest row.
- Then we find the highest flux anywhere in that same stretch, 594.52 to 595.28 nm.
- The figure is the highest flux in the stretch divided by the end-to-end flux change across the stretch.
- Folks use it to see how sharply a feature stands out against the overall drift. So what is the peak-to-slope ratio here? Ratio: -93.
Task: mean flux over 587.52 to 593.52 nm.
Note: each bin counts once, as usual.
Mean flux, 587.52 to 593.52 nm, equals 1.26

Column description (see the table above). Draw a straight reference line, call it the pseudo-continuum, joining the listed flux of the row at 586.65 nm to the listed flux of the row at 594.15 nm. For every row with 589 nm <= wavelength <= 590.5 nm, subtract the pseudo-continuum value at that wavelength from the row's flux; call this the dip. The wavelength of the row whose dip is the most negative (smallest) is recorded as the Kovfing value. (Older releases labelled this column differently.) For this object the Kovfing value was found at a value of 589.65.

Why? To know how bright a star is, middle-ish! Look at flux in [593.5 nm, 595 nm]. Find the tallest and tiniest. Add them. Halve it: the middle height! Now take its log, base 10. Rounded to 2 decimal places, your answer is 0.13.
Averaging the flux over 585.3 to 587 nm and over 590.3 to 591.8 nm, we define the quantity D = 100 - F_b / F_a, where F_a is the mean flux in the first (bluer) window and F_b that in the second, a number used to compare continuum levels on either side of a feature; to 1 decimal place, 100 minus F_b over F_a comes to 99.0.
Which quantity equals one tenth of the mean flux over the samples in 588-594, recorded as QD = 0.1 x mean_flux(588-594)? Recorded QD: 0.126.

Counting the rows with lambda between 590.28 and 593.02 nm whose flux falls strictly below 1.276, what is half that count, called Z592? 2.0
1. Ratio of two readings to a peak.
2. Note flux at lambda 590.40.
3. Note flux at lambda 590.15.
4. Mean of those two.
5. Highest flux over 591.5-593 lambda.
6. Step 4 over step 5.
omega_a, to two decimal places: 0.99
